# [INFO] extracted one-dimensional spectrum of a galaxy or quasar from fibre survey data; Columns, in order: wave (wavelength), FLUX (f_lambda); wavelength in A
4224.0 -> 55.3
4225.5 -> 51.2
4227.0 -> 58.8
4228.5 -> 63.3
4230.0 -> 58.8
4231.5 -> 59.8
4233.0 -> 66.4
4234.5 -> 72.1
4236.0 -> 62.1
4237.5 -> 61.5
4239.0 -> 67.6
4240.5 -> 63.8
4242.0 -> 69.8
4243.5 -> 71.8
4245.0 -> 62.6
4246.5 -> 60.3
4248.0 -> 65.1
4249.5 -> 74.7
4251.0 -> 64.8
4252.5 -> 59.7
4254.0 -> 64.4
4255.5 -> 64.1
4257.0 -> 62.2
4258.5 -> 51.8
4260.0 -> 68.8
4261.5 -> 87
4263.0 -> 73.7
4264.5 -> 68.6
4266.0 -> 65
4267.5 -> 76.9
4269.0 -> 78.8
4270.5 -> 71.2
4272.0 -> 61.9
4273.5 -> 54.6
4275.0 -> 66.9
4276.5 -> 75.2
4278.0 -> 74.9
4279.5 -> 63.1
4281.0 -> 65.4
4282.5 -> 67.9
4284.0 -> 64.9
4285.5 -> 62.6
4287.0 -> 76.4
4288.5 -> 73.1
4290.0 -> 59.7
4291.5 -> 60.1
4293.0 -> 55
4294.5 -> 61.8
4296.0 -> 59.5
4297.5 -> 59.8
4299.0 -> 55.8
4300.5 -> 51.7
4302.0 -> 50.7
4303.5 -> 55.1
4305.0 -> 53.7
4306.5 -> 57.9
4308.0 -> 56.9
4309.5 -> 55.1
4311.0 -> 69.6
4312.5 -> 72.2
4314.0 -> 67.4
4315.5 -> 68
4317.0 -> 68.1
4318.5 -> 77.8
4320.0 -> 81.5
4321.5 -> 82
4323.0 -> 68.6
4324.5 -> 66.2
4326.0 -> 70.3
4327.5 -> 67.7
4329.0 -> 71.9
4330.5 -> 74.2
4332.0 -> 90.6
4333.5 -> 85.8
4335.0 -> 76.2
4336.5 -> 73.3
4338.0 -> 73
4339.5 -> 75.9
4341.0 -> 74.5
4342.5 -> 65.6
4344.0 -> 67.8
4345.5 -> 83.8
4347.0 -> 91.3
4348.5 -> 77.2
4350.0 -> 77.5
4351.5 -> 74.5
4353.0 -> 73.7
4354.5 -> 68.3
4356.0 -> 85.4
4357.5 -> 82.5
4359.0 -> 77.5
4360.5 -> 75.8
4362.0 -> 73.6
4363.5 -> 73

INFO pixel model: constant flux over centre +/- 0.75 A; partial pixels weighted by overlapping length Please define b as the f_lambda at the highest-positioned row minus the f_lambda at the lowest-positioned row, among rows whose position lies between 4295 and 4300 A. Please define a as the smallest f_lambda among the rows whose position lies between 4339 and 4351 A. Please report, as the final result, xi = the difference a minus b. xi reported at 69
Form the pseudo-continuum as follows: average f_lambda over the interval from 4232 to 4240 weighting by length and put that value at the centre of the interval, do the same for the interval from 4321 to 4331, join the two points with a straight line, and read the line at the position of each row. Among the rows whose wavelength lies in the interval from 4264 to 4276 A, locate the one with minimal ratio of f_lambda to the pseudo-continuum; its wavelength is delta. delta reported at 4273.5 A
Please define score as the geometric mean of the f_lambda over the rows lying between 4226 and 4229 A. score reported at 61.0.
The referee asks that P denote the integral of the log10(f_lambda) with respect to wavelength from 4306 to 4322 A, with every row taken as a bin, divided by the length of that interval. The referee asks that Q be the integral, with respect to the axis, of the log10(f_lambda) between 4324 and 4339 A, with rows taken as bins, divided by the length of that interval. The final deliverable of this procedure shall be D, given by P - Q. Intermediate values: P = 1.83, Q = 1.87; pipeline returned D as -0.04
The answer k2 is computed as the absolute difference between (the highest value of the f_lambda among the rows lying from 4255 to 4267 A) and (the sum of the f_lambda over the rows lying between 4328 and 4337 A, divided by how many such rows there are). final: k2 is 8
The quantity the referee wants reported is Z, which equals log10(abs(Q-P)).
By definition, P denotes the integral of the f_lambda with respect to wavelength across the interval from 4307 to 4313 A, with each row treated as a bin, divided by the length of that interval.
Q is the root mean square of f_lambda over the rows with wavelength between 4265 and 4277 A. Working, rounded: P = 63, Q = 69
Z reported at 0.8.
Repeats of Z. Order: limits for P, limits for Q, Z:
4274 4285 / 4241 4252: -0.2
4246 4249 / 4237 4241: -0.3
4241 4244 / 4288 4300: 1.0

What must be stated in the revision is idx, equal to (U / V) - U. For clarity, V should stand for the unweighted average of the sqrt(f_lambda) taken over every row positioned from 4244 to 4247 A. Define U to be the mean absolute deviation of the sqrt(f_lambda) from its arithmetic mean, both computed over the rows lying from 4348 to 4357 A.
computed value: -0.196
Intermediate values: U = 0.23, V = 7.8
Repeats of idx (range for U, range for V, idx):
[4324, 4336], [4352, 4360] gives -0.333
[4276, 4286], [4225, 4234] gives -0.223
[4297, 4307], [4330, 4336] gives -0.151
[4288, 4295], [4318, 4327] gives -0.243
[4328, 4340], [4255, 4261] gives -0.257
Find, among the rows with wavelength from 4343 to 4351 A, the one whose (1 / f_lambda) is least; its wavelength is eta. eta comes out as 4347.0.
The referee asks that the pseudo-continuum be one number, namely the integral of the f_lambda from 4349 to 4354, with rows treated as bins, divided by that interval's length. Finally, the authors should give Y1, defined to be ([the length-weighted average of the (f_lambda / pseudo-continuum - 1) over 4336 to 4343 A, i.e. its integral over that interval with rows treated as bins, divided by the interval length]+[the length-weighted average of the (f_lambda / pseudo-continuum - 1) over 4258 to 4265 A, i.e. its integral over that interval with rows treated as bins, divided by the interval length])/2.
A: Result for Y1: -0.04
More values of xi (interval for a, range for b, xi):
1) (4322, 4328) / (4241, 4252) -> 71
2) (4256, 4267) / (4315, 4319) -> 42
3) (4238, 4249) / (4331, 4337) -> 78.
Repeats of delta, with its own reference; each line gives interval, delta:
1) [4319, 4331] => 4324.5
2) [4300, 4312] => 4302.0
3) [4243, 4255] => 4252.5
